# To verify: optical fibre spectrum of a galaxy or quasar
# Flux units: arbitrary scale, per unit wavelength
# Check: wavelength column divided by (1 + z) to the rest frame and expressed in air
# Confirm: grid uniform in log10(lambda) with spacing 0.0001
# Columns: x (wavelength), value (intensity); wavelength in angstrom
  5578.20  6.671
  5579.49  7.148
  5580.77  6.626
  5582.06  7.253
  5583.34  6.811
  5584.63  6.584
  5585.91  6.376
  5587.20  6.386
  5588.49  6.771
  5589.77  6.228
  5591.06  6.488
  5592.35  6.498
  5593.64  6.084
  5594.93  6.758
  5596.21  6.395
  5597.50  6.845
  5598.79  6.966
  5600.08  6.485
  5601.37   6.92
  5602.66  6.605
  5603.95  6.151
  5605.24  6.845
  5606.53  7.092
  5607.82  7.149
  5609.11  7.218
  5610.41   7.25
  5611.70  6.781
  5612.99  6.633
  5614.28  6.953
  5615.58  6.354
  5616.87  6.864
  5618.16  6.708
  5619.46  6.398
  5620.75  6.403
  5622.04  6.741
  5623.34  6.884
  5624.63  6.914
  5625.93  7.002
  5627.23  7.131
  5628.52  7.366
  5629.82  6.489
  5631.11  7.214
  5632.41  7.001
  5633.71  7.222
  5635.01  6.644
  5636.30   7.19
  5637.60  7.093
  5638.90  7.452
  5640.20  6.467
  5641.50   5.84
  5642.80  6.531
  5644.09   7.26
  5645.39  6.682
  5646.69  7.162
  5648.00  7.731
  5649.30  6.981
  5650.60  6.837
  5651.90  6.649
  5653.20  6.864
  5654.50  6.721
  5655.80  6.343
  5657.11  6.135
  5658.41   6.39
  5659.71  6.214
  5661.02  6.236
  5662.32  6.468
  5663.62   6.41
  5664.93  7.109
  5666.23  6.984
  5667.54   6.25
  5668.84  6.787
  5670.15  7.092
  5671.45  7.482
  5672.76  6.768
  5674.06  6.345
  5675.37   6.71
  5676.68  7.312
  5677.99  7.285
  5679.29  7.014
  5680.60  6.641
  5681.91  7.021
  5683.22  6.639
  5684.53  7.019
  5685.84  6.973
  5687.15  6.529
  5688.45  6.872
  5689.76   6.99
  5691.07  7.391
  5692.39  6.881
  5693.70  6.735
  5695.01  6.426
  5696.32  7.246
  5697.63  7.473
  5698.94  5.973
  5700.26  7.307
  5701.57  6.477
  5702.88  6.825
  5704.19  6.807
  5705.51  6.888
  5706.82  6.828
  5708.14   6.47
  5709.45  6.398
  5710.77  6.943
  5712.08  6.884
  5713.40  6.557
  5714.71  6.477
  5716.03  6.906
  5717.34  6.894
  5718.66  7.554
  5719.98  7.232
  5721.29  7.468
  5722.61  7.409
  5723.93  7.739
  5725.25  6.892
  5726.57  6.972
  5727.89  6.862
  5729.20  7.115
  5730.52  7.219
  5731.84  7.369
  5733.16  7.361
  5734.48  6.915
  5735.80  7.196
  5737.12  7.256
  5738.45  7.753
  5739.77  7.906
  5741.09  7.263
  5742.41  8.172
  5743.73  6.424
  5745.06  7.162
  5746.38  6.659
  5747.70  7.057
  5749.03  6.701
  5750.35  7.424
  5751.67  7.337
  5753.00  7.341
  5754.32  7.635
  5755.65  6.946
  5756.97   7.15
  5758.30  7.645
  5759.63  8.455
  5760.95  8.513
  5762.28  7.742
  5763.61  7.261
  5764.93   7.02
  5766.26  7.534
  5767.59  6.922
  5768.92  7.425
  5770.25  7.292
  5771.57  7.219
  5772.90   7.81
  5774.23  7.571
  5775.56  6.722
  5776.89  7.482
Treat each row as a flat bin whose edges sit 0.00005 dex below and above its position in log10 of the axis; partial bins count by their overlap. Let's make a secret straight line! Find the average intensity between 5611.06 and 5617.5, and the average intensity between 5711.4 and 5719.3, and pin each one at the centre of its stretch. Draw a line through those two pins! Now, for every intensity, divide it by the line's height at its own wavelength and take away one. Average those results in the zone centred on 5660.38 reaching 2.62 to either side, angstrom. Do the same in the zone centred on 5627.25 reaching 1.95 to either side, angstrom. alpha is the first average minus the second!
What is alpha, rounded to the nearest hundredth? -0.13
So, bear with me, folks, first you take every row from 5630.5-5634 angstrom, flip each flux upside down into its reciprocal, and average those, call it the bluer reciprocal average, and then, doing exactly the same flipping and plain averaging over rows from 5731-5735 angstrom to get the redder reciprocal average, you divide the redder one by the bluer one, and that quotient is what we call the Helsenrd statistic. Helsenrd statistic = 0.99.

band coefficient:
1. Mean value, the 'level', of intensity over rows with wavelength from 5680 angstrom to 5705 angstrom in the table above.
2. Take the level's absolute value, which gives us 6.85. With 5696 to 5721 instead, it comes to 6.85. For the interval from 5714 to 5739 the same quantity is 7.19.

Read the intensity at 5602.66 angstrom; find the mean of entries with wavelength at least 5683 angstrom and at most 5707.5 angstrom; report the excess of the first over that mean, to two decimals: -0.25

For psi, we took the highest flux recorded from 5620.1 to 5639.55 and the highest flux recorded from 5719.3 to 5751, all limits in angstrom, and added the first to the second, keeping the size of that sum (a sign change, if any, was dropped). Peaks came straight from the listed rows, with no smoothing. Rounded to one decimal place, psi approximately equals 15.6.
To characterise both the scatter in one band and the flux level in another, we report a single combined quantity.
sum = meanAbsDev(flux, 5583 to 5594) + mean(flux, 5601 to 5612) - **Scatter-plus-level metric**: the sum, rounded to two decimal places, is 7.07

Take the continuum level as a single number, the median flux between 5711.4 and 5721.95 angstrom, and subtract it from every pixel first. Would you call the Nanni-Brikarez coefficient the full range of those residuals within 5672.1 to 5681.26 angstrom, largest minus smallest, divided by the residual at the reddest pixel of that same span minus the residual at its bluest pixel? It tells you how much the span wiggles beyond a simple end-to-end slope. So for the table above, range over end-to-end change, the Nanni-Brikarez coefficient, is -7.6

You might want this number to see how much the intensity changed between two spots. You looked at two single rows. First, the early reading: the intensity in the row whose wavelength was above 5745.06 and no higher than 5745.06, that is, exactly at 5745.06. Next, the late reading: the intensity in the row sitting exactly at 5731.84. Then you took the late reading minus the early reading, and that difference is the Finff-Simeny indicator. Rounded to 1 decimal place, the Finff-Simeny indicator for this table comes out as 0.2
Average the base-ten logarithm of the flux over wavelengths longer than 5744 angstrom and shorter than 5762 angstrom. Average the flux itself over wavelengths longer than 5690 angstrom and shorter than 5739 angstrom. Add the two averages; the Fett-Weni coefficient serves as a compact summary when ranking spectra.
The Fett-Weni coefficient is 7.87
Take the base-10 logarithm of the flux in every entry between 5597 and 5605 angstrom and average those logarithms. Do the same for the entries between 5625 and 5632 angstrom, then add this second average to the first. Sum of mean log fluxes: 1.67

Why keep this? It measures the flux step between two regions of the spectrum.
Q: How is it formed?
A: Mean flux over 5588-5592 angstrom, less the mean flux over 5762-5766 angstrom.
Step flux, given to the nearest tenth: -0.8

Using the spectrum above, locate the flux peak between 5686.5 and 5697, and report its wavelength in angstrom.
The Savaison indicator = 5691.07 angstrom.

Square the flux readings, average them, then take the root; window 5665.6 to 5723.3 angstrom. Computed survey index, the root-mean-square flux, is 6.90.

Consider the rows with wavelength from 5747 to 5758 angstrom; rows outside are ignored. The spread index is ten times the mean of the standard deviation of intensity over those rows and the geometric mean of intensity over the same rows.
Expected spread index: 37.4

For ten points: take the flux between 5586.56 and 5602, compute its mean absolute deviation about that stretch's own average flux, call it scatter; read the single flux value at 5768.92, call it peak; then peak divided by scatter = 31.4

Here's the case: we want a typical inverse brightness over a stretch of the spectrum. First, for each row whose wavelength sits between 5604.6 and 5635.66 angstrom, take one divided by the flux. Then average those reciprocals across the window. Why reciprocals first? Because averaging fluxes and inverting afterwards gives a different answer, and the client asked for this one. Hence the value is 0.145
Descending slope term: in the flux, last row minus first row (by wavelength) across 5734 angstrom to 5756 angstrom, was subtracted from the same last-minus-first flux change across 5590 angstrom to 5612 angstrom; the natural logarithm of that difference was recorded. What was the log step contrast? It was -1.3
